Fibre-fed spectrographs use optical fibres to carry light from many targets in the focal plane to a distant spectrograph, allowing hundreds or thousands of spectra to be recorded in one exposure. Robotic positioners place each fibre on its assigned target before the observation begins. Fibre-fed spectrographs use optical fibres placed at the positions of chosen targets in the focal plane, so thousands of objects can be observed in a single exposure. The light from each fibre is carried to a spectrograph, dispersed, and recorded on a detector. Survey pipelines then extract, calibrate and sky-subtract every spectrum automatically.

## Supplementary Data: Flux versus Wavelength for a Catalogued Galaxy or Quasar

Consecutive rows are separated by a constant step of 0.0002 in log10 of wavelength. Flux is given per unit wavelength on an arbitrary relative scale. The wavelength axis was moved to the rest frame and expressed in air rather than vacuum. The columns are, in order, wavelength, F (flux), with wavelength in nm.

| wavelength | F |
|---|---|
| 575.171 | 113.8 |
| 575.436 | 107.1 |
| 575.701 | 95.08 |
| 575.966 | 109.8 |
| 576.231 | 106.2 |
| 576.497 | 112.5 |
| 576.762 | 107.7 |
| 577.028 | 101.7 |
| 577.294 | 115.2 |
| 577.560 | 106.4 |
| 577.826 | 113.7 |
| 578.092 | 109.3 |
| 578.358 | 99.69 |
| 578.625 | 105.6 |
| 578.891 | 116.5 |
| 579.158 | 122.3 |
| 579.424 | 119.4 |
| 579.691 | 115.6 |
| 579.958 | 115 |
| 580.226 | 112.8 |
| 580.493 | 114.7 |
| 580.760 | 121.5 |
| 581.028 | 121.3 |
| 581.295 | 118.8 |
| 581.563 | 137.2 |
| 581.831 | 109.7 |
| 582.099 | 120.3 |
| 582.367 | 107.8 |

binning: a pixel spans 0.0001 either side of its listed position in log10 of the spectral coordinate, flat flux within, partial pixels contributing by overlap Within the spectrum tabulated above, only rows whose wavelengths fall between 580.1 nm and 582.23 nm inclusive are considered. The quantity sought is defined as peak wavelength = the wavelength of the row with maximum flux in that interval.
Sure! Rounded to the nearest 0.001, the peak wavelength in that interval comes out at 581.563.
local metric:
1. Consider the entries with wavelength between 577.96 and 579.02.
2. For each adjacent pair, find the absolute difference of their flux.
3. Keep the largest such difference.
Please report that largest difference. 11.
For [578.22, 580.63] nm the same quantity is 11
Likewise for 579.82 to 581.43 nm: 7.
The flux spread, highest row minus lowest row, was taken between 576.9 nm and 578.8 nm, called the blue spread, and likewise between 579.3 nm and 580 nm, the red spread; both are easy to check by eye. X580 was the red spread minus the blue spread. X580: -11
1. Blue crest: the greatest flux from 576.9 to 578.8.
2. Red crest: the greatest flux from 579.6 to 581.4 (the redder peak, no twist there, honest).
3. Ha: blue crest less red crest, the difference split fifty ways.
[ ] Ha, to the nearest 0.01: -0.13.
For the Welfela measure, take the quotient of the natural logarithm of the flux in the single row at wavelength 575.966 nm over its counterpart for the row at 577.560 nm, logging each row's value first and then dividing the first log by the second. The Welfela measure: 1.01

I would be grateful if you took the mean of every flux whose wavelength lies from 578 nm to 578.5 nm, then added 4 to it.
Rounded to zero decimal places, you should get 108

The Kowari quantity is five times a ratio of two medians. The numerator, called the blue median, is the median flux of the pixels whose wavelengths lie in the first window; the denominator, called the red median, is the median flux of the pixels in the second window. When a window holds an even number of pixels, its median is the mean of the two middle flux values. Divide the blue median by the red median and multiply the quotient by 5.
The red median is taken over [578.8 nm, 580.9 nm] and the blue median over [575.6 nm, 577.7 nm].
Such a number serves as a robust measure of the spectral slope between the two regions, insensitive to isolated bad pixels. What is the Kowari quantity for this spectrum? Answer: 4.61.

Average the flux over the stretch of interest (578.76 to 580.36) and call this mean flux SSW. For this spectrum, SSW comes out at 117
